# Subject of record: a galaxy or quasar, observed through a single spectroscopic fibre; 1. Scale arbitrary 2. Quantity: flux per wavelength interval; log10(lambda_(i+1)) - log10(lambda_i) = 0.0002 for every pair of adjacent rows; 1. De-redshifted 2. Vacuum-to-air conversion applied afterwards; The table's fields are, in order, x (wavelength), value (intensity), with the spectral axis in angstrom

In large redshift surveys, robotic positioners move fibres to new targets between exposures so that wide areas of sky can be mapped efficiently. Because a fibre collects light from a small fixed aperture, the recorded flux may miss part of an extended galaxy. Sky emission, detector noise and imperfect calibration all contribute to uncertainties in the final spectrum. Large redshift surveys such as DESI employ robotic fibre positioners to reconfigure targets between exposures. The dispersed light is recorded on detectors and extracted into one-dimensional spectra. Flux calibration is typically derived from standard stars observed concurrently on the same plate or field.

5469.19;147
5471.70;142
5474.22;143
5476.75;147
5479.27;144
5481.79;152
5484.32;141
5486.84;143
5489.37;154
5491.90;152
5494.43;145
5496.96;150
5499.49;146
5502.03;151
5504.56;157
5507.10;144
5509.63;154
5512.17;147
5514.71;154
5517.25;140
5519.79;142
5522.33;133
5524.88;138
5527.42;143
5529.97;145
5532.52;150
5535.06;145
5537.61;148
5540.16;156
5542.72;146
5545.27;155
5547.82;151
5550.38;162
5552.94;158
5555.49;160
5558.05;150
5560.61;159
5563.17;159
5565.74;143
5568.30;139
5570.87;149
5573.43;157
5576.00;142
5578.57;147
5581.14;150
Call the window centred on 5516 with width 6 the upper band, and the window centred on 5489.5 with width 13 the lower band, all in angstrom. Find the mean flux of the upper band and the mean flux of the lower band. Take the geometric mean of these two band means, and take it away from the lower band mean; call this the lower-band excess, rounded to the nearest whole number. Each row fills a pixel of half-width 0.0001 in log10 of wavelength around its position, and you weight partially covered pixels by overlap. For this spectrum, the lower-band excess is 0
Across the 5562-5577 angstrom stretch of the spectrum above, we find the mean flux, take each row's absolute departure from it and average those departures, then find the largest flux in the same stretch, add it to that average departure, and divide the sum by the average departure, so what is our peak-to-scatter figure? 24.3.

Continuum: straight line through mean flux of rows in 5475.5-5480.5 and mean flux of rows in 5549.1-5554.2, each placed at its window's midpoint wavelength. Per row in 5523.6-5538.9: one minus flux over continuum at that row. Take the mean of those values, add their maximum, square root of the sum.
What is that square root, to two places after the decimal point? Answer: 0.42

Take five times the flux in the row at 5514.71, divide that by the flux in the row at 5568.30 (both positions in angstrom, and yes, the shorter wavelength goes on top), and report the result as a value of 5.5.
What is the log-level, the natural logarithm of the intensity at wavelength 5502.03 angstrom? 5.02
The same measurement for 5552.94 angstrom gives 5.06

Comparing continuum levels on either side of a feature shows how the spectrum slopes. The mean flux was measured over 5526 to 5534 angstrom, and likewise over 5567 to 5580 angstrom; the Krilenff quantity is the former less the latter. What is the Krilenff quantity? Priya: -1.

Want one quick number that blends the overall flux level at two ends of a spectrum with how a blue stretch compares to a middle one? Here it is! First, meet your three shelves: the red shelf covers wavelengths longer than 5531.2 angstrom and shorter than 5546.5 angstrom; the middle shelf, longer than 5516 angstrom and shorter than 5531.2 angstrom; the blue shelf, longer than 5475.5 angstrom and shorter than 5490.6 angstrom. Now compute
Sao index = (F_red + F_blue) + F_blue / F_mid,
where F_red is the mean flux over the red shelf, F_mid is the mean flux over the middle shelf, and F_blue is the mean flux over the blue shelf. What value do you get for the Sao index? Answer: 298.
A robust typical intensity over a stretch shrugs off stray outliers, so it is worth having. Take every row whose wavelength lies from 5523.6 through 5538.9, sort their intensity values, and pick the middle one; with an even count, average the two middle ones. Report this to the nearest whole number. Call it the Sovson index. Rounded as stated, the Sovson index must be 145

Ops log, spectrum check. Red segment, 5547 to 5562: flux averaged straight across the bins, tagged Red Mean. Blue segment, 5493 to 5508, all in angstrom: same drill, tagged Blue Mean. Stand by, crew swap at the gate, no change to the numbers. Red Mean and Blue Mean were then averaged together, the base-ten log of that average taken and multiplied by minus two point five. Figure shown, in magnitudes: -5.46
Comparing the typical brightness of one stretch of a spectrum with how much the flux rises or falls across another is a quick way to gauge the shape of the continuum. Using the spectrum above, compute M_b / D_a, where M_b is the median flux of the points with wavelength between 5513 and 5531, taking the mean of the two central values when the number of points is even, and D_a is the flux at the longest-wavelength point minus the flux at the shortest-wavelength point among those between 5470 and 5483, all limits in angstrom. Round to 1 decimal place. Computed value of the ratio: 14.2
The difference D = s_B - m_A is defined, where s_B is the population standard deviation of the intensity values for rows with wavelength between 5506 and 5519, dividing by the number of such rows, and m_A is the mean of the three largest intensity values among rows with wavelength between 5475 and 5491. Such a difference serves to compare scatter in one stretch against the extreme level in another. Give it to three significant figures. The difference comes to -145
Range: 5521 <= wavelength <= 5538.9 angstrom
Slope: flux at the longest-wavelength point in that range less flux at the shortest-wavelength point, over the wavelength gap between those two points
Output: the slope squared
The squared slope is 1.0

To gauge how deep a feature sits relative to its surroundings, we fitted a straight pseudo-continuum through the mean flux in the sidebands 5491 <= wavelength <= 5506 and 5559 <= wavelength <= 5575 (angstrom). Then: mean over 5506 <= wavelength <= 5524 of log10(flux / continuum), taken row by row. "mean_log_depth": -0.017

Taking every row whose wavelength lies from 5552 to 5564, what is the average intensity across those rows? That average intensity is 157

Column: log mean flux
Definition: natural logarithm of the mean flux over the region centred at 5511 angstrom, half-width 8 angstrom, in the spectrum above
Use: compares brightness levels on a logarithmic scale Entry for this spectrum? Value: 5.01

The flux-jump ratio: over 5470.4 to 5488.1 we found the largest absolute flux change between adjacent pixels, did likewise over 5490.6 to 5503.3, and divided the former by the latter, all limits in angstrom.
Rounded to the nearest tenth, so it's 1.6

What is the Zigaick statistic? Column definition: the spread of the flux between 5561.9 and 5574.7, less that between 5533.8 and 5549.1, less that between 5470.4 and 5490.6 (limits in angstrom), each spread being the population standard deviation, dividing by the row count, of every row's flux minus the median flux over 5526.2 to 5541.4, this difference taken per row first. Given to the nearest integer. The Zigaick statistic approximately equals -1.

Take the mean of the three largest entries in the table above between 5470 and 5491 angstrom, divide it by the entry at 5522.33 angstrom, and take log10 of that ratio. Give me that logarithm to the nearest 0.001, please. 0.055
